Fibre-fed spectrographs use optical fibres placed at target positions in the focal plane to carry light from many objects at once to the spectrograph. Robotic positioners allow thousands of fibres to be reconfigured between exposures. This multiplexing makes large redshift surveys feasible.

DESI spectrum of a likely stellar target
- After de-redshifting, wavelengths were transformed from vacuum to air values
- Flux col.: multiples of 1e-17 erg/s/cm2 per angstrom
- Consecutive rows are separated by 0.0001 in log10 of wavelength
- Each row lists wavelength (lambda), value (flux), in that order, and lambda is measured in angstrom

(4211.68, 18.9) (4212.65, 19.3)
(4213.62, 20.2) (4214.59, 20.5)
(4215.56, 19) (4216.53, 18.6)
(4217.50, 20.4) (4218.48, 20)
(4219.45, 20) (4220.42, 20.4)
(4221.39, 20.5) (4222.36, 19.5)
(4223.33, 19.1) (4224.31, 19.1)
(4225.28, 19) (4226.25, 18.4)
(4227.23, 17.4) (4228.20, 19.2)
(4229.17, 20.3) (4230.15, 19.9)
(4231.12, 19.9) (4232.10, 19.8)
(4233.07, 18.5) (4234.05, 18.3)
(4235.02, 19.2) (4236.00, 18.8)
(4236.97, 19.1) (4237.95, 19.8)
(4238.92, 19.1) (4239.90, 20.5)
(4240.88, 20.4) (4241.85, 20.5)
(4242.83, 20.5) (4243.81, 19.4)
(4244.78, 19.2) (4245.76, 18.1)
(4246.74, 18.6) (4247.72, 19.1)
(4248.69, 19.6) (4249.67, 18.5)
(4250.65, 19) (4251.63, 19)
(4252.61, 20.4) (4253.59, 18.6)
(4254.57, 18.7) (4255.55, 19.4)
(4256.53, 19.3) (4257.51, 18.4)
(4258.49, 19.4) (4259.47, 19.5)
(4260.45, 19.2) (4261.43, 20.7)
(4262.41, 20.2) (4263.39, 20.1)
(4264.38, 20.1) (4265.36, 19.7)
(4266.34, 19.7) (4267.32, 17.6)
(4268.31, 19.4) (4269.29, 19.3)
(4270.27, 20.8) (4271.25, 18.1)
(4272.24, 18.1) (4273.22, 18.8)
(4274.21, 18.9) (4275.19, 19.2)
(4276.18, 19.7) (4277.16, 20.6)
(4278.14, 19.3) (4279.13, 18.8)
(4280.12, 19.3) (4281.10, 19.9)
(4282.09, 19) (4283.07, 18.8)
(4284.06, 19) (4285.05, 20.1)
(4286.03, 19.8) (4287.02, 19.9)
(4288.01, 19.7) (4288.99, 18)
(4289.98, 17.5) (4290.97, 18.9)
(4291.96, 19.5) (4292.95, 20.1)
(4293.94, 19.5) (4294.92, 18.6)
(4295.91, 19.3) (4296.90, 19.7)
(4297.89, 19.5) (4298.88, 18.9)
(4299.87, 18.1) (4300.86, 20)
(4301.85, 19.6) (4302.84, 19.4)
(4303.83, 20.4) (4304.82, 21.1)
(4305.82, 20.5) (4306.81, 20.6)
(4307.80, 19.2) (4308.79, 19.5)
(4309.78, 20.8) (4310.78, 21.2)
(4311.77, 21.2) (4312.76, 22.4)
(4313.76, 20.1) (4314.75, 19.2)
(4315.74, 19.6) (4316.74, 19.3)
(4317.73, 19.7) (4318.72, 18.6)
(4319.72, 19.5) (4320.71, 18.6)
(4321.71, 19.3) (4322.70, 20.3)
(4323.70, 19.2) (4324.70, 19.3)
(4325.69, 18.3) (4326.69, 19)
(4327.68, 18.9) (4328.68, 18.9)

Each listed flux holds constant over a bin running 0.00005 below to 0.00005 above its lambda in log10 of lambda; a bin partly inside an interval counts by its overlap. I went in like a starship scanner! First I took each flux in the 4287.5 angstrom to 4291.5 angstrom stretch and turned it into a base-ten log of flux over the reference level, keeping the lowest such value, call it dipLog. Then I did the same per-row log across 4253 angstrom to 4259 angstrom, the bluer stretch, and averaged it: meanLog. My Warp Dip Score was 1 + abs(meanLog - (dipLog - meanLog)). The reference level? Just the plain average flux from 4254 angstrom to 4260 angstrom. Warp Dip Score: 1.03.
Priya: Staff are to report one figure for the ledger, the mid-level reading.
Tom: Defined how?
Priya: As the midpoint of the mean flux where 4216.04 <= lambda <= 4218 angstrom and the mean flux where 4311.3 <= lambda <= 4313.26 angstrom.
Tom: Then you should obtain 20.6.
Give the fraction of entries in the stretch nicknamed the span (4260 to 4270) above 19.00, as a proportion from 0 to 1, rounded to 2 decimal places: 0.90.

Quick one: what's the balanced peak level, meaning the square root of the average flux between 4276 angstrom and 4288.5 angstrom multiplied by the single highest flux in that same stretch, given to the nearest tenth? 20.1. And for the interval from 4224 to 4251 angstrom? 19.9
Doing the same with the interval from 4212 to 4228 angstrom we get 20.0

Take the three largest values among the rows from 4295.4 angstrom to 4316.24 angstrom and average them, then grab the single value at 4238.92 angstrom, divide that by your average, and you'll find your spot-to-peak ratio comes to 0.88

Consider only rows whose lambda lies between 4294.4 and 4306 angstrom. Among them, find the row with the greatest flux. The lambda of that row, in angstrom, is 4304.82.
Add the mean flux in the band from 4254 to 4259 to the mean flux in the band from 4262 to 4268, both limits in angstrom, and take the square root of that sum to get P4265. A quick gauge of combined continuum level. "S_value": 6.21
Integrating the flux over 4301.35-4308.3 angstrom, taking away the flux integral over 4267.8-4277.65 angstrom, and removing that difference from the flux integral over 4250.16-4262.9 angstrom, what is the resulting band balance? 297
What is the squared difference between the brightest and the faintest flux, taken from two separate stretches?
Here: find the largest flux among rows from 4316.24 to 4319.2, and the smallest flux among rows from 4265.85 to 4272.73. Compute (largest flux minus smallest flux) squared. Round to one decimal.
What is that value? 4.4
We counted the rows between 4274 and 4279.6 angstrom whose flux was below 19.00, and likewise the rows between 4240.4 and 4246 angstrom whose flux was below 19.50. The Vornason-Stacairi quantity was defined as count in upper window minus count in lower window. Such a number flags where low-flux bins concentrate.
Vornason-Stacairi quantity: -1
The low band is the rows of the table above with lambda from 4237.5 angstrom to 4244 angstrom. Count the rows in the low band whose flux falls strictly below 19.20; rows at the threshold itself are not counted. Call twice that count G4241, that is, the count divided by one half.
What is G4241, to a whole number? 2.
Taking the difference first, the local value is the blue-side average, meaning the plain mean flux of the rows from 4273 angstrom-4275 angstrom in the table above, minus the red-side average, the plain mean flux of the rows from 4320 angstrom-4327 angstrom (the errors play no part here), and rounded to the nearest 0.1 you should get -0.3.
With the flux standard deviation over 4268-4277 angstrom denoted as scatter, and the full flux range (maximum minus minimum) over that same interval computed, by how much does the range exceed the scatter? 1.9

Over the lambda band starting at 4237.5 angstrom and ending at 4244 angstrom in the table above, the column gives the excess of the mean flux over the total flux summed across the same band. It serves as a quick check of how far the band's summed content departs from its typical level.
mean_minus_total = -120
